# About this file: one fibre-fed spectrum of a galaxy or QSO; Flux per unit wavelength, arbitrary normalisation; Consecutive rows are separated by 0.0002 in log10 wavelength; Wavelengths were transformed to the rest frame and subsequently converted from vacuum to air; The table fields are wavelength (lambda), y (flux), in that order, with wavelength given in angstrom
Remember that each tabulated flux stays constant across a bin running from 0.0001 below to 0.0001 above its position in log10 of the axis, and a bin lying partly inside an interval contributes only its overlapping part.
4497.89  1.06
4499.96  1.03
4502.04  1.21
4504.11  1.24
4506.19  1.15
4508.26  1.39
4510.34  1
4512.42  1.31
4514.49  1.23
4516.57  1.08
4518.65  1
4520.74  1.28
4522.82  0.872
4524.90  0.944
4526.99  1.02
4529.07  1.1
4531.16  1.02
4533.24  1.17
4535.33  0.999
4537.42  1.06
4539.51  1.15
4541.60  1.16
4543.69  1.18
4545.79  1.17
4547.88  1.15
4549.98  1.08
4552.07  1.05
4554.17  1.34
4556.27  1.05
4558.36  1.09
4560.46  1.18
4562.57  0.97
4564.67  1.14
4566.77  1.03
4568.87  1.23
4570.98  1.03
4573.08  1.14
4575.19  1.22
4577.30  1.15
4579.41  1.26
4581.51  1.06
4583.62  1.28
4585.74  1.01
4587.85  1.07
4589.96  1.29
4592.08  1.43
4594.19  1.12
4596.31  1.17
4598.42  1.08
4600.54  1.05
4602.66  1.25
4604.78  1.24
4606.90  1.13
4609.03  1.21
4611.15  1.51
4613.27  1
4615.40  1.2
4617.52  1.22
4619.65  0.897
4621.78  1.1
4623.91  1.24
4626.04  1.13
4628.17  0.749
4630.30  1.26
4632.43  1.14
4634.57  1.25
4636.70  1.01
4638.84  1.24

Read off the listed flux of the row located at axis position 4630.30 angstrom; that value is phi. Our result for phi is 1.26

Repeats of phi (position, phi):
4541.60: 1.16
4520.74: 1.28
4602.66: 1.25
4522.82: 0.872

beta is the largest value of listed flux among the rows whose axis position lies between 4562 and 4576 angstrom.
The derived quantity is 1.23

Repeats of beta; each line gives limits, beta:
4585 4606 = 1.43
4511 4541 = 1.31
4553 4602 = 1.43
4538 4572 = 1.34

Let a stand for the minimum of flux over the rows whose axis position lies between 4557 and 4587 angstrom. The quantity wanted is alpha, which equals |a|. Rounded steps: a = 0.97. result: 0.97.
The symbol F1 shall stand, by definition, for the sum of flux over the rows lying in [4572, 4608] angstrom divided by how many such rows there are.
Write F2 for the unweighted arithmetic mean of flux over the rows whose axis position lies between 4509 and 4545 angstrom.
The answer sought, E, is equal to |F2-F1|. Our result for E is 0.08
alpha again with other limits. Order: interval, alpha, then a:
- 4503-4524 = 0.87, 0.872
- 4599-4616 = 1.00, 1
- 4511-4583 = 0.87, 0.872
